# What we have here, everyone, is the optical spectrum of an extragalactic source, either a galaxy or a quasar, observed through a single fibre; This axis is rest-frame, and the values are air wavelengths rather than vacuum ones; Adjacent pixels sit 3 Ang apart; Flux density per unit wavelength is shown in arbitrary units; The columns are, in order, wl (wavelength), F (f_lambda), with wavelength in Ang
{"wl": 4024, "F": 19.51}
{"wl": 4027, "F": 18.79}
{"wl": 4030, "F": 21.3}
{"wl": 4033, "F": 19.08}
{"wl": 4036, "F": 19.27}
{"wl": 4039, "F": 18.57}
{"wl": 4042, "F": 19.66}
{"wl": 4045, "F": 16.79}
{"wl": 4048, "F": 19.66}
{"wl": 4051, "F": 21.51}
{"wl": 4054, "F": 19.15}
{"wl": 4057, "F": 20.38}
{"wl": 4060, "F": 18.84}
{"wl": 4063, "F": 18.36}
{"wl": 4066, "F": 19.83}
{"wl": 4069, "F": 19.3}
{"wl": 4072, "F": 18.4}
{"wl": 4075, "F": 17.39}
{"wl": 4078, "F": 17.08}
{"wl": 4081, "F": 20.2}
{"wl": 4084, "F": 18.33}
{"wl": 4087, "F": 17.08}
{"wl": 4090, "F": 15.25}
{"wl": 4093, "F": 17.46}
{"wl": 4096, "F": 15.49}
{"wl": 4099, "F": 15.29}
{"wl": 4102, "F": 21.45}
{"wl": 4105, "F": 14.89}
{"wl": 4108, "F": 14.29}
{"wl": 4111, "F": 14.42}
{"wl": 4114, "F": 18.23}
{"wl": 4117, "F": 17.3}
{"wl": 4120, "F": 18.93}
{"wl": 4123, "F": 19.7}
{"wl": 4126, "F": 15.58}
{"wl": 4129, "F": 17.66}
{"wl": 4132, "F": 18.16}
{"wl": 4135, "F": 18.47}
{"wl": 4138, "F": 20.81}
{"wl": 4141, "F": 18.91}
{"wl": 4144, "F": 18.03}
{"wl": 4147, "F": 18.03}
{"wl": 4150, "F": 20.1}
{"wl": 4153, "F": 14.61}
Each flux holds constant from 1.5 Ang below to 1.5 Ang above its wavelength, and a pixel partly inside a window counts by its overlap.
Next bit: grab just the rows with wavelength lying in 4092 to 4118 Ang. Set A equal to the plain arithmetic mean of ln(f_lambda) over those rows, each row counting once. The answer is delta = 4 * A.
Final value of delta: 11.2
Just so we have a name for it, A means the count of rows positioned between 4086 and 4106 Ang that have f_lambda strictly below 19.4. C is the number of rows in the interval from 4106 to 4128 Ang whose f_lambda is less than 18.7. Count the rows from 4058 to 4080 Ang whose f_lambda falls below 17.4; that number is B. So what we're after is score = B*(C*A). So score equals 60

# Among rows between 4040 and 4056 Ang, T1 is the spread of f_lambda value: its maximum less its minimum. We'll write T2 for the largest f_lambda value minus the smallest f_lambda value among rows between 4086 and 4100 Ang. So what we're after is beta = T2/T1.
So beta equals 0.5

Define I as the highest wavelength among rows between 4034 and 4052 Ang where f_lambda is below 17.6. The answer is 4045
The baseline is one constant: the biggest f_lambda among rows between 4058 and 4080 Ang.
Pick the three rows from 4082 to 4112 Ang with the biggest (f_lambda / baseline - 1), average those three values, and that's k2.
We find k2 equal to -0.04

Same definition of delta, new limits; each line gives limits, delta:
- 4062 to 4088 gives 11.7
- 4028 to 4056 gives 11.9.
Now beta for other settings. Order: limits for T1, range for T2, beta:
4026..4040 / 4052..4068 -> 0.7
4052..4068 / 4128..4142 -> 1.6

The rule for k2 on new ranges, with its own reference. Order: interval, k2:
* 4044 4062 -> 0.03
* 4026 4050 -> 0.02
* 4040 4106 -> 0.06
